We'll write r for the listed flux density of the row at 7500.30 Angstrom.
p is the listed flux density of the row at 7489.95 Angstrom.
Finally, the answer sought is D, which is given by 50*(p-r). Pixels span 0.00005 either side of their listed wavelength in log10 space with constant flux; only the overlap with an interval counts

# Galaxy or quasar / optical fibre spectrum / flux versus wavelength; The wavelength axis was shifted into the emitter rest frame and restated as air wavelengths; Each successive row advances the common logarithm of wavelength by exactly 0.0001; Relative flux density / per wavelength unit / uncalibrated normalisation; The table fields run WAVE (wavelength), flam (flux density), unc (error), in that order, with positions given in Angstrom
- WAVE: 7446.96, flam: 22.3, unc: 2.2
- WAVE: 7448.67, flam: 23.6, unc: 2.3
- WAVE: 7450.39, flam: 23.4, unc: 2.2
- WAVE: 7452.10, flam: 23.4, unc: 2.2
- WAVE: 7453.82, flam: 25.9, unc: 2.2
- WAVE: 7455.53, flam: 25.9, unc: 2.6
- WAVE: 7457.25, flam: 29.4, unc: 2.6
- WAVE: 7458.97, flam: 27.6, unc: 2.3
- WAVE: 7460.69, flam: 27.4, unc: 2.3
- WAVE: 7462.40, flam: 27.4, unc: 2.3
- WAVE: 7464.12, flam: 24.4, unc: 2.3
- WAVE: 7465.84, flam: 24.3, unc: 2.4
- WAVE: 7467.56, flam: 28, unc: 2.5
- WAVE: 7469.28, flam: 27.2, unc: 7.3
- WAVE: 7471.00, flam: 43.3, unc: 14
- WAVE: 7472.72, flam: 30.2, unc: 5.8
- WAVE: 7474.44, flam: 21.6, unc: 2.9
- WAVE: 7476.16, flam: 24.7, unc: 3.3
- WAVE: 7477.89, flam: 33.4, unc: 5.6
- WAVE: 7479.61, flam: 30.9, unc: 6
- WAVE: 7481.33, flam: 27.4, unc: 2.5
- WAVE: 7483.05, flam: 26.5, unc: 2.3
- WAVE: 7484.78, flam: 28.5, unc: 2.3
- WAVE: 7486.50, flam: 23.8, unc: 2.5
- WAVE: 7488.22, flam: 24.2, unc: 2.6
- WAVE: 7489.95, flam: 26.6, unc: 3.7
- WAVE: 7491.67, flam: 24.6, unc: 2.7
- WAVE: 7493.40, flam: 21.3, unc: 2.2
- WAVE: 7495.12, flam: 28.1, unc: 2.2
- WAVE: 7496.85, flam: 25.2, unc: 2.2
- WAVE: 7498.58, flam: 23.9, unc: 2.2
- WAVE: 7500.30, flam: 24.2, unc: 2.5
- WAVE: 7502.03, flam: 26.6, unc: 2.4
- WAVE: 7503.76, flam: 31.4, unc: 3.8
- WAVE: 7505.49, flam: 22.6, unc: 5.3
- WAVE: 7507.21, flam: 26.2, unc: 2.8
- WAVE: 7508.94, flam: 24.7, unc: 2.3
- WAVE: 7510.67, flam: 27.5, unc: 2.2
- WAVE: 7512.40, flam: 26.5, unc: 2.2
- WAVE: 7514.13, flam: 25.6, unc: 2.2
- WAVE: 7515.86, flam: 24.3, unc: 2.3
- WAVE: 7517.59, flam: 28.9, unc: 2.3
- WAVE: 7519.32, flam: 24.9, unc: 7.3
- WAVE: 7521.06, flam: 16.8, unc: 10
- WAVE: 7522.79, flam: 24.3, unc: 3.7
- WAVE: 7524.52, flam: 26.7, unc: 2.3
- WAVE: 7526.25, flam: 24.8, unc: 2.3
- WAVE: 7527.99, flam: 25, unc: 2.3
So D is 120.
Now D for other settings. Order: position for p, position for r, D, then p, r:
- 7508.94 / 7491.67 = 5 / 24.7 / 24.6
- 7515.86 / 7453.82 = -80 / 24.3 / 25.9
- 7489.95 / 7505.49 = 200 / 26.6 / 22.6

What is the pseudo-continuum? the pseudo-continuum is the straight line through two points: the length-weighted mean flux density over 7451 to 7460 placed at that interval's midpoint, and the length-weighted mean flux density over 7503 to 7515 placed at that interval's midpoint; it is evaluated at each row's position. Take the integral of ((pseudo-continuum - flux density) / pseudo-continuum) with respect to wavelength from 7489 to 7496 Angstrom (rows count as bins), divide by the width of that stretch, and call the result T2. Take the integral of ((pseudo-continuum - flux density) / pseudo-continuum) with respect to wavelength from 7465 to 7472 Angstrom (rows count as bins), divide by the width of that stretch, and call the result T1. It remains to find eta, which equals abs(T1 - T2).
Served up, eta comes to 0.21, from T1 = -0.16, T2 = 0.05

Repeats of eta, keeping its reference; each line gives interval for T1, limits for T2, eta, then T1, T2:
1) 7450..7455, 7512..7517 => 0.05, 0.07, 0.03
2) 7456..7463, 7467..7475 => 0.10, -0.06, -0.16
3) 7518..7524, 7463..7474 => 0.24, 0.13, -0.11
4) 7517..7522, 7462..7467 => 0.08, 0.12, 0.04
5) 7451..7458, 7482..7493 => 0.02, 0.01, 0.03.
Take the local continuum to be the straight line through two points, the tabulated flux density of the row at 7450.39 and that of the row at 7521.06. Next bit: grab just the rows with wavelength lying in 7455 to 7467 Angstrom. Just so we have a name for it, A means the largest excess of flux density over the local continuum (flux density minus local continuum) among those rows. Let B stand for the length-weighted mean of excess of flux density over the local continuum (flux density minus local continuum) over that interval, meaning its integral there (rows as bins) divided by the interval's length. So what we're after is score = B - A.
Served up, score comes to -2.4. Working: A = 7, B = 4.3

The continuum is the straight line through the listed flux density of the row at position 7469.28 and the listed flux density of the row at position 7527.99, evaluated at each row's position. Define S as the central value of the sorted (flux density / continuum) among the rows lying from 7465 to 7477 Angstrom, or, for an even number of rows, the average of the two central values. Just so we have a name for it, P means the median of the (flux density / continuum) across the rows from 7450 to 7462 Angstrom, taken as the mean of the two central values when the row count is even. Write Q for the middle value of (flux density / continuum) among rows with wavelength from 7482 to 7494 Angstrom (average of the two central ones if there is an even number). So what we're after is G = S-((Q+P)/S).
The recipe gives -0.9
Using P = 0.93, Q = 0.933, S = 1.00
